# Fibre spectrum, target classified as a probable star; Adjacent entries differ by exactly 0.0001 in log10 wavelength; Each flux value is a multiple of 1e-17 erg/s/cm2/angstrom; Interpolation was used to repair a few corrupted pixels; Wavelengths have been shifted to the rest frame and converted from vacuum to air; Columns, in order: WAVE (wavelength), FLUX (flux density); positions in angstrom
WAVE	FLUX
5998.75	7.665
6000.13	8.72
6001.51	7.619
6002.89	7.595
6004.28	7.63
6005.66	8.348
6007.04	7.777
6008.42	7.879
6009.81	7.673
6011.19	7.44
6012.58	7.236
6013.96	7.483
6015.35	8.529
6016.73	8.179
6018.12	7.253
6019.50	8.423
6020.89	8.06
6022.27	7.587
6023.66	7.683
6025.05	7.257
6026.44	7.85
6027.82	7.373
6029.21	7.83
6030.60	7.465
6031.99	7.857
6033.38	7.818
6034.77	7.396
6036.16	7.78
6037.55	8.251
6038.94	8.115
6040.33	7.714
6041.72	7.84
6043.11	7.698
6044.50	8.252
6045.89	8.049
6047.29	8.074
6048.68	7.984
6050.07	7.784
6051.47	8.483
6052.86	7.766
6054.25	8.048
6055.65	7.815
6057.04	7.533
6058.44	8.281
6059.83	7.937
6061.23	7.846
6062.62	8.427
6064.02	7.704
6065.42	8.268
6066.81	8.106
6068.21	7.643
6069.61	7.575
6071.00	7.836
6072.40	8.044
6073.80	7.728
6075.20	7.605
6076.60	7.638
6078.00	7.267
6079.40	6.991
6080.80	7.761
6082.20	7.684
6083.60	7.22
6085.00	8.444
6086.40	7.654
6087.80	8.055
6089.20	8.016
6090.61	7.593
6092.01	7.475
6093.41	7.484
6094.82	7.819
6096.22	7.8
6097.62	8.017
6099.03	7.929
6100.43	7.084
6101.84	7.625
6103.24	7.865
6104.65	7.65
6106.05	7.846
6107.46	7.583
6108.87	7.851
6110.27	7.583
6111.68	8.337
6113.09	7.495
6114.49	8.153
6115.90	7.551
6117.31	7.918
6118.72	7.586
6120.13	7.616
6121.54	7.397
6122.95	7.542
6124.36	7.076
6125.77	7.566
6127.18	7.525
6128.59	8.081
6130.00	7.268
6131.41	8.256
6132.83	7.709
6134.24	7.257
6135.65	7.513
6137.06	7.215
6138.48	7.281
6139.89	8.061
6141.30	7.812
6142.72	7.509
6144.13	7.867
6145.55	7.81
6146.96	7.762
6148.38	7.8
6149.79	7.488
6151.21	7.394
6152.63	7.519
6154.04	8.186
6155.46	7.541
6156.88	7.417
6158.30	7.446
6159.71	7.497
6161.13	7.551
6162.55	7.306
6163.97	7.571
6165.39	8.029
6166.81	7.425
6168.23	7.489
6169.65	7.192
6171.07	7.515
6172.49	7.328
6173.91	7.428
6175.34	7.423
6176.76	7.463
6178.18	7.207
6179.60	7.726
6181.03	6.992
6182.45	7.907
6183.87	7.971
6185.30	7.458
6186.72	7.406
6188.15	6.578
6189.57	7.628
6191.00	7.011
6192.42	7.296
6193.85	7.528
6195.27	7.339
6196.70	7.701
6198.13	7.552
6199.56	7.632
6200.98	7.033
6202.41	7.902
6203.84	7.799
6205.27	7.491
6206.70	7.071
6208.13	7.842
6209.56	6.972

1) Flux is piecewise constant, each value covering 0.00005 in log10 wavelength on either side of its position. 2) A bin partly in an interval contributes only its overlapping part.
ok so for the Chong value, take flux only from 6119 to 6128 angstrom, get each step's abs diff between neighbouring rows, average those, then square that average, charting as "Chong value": 0.07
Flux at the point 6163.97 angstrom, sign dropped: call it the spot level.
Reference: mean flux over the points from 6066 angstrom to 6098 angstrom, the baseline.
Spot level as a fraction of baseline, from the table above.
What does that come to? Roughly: 0.98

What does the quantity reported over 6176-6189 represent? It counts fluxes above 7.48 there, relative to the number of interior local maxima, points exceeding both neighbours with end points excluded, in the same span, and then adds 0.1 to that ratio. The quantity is 1.60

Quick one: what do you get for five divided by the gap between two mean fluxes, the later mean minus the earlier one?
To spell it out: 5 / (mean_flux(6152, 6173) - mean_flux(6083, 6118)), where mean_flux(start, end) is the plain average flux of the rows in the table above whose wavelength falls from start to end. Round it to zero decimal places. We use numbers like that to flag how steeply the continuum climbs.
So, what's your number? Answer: -22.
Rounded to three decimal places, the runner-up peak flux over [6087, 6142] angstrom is 8.256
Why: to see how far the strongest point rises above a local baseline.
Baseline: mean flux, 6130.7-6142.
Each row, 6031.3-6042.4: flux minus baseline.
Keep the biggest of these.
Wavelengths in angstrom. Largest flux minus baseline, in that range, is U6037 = 0.61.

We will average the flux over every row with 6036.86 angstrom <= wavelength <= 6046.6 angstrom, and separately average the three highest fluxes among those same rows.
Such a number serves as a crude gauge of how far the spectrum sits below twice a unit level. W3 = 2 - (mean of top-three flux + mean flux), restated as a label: -14.2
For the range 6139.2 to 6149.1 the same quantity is -13.7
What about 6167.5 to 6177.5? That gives -12.9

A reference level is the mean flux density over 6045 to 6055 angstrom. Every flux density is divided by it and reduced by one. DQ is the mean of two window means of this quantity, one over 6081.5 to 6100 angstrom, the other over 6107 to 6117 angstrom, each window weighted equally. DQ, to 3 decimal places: -0.030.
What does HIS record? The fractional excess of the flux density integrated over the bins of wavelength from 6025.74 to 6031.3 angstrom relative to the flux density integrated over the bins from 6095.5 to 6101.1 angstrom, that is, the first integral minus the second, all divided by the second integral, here -0.02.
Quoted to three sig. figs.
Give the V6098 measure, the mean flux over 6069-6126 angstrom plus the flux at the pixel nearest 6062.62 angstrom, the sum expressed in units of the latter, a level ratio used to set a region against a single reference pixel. 1.91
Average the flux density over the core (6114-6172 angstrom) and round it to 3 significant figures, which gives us 7.60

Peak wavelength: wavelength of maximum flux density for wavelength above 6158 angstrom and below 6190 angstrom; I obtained 6165.39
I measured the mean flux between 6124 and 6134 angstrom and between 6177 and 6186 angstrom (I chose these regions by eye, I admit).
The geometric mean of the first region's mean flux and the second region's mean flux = 7.59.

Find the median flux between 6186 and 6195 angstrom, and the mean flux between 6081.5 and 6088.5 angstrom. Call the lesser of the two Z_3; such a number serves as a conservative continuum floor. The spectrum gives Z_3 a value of 7.35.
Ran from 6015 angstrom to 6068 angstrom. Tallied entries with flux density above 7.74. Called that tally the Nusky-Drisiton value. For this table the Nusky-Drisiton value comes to 27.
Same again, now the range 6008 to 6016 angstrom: 2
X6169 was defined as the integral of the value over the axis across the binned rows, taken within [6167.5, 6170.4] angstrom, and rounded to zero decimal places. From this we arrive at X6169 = 21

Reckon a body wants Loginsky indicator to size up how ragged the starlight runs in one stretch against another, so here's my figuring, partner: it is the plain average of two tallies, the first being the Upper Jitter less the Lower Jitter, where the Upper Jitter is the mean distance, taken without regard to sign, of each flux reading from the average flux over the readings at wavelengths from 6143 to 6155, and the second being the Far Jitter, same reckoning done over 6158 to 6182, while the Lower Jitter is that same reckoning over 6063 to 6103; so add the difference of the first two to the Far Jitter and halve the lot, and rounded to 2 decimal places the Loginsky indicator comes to 0.05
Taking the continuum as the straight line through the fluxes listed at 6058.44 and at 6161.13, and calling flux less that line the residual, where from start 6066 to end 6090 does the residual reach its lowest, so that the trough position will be 6079.40 angstrom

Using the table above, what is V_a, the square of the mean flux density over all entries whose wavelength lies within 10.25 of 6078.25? 59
